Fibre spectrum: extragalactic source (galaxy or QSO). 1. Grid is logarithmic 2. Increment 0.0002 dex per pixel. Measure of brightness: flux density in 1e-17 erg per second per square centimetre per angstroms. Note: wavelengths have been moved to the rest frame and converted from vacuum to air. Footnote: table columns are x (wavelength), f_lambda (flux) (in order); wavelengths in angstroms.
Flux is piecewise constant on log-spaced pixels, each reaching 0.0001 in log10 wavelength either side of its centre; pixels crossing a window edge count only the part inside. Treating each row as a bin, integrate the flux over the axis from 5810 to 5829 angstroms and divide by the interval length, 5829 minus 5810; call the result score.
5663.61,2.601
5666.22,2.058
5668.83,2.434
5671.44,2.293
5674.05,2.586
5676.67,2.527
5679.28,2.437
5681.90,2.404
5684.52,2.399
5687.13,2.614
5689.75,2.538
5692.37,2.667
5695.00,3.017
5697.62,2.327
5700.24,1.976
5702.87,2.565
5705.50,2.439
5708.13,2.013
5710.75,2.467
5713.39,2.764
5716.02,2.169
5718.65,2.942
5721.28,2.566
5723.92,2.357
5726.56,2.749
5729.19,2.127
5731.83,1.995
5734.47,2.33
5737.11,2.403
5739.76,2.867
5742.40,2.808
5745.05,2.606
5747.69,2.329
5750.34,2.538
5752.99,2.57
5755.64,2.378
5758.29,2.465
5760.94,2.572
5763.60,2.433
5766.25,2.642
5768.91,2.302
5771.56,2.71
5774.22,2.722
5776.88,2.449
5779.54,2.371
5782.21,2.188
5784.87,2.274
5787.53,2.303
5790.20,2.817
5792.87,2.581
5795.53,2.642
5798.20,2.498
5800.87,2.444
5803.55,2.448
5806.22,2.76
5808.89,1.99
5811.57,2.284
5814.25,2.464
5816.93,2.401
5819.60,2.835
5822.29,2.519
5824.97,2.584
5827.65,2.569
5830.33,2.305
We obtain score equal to 2.52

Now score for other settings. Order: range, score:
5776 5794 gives 2.42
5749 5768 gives 2.51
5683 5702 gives 2.51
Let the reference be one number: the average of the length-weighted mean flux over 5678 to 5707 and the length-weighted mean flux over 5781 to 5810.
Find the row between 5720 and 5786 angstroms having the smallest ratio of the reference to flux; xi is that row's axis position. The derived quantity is 5739.76 angstroms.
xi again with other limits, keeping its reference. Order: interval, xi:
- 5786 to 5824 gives 5819.60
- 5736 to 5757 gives 5739.76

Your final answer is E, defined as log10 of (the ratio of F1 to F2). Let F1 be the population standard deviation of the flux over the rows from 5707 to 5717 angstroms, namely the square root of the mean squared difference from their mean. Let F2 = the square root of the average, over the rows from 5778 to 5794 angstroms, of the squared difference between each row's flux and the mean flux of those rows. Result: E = 0.13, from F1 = 0.29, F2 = 0.21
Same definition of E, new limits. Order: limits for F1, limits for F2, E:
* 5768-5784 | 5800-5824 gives -0.07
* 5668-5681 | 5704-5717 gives -0.42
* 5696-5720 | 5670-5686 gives 0.51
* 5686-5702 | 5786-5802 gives 0.30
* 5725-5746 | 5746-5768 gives 0.48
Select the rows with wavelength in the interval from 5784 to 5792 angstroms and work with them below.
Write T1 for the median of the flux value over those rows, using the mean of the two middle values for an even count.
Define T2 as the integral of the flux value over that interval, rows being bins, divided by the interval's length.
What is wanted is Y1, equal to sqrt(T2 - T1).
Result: 0.42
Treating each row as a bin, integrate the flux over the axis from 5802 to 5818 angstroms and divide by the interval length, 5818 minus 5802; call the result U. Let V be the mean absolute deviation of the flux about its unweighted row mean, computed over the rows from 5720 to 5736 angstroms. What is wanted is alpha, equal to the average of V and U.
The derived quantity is 1.30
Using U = 2.39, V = 0.20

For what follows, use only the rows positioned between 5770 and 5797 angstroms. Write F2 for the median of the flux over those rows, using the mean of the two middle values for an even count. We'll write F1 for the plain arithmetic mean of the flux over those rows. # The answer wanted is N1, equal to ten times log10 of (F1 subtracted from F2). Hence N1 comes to -20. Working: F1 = 2.51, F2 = 2.515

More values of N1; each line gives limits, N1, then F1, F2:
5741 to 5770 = -16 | 2.51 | 2.538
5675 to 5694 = -18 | 2.51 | 2.527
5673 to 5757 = -19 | 2.48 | 2.497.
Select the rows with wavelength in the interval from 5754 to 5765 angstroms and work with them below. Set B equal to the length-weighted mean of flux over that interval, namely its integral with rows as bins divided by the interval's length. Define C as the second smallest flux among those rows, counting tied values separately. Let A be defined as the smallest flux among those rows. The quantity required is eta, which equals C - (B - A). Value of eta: 2.34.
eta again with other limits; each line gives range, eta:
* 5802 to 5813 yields 1.90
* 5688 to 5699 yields 2.23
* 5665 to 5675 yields 2.01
